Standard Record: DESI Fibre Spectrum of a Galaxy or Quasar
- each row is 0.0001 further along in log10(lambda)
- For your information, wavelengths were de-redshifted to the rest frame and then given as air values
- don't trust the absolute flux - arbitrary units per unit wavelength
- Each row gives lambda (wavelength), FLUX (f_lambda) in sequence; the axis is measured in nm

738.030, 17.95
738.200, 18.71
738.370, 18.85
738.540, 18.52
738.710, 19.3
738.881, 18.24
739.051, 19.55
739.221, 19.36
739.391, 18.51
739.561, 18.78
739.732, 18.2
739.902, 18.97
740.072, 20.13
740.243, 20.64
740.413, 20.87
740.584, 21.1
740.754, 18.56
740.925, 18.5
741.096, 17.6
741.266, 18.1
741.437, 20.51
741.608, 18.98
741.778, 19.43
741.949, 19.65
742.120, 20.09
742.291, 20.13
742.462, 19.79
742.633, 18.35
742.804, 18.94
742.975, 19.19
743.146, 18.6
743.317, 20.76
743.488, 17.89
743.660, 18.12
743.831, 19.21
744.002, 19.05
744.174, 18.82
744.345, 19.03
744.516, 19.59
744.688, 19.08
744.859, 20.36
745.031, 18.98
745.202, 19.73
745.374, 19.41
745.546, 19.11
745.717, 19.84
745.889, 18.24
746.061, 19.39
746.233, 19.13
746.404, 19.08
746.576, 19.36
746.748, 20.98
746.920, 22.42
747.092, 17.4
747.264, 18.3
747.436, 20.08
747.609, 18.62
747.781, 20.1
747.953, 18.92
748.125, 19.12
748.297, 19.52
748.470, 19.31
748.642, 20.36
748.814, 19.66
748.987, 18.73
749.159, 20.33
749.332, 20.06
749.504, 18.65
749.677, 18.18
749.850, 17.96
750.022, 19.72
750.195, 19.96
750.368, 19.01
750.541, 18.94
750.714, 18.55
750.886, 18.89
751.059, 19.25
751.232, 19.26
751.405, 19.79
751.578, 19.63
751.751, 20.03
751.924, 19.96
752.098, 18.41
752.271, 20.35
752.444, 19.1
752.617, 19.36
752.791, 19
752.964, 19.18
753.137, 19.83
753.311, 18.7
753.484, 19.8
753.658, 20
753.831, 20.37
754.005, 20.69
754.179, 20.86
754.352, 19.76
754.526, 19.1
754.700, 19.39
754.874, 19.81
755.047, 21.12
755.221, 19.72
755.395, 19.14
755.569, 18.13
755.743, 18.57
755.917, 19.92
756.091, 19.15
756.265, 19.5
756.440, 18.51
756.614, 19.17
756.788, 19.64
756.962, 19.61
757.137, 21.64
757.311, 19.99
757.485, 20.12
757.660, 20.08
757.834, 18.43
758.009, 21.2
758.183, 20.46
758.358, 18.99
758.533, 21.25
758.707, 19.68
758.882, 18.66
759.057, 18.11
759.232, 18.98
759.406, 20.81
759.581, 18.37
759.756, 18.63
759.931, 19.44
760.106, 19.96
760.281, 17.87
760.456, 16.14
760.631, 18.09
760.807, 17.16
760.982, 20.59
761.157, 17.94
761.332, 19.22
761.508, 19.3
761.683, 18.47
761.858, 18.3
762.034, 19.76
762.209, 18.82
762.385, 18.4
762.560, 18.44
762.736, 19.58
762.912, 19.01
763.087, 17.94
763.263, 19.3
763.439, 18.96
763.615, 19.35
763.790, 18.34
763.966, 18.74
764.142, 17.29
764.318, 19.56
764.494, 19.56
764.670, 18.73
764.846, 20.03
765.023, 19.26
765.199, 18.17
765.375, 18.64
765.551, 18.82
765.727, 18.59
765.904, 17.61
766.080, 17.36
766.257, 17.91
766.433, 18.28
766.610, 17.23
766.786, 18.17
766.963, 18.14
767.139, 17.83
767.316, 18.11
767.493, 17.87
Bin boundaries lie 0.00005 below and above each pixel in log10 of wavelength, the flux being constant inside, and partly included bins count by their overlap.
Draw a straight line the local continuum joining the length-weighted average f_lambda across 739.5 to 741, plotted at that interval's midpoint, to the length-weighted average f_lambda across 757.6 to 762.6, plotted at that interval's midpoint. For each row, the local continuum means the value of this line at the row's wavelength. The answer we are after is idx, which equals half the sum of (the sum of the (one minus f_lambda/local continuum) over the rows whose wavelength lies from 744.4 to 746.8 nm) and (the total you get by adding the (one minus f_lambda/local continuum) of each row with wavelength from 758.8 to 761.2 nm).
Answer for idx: 0.13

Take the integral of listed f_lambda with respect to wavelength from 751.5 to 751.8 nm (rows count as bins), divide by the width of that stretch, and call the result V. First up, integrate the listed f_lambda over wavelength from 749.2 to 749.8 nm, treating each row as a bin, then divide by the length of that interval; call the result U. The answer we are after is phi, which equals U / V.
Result 0.96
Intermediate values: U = 19.0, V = 19.8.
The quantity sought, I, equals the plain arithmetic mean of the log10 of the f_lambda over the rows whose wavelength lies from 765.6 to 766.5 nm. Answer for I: 1.25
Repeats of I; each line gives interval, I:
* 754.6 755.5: 1.30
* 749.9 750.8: 1.28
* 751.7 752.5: 1.29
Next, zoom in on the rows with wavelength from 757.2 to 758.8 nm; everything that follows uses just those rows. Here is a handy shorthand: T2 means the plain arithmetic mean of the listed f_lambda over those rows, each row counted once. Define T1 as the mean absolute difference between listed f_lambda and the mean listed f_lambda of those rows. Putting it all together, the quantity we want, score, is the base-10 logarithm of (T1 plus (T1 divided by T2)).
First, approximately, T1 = 0.67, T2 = 20.0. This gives -0.16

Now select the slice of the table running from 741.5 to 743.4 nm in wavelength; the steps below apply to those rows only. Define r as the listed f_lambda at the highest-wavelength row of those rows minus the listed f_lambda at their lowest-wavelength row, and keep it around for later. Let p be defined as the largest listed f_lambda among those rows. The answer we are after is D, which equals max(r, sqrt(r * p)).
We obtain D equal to 6.1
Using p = 20.76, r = 1.8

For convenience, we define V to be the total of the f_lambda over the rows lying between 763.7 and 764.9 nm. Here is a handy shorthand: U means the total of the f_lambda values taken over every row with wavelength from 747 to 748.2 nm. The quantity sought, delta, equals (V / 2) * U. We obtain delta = 8764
